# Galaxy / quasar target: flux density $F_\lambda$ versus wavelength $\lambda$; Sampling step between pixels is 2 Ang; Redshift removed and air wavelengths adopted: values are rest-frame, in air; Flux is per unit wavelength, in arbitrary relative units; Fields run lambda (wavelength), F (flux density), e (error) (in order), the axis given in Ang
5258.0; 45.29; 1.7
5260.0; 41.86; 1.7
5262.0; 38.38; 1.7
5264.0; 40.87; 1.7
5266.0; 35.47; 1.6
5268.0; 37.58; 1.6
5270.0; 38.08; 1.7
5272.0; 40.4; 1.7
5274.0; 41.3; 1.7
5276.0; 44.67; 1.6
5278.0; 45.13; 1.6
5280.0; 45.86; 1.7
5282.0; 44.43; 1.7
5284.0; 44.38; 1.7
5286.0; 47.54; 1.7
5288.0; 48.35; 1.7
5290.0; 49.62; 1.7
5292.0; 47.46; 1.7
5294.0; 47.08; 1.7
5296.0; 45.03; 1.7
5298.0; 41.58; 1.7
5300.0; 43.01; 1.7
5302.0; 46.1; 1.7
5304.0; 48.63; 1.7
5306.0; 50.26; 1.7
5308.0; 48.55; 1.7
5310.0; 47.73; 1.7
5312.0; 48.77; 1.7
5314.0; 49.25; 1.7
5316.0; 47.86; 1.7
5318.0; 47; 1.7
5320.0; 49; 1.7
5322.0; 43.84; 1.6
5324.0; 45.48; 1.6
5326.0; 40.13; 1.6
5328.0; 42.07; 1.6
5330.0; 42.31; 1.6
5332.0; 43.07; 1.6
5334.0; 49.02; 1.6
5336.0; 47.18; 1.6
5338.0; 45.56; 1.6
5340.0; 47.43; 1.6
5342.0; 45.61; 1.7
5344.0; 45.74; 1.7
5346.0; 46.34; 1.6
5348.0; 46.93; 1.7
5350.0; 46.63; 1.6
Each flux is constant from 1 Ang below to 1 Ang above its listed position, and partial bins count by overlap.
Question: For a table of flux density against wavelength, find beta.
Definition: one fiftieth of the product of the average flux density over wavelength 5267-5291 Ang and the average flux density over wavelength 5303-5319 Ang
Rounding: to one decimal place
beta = 42.6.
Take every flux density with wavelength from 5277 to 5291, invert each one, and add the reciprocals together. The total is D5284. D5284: 0.151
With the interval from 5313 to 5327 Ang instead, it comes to 0.153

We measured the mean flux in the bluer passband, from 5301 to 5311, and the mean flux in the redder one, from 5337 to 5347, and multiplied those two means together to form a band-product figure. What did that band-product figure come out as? 2226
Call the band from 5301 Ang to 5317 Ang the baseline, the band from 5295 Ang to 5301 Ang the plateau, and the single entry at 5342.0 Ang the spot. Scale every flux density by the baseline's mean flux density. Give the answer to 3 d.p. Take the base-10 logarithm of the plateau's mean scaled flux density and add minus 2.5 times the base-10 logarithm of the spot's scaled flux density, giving 0.015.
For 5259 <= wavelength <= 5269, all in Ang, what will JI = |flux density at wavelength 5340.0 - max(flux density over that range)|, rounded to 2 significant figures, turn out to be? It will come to 5.6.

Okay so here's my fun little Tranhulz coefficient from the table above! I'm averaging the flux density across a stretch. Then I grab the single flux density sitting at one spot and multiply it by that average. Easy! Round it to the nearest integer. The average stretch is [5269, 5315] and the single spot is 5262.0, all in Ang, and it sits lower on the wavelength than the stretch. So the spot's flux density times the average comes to 1757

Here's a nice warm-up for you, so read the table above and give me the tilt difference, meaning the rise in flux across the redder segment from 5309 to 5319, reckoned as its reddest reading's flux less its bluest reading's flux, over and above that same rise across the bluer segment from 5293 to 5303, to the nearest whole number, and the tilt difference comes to 0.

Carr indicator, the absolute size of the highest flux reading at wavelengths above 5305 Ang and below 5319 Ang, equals 50.3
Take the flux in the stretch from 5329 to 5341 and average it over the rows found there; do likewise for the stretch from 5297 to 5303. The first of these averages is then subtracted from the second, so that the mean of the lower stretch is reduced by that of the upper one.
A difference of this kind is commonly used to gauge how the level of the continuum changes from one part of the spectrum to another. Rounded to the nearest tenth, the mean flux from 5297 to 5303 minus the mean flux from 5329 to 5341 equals -2.2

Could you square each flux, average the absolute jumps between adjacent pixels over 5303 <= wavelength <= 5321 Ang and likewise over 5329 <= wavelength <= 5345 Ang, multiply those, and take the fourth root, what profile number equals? 12.2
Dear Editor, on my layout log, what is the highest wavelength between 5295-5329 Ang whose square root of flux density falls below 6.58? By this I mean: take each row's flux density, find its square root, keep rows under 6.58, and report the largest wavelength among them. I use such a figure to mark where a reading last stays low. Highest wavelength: 5328.0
